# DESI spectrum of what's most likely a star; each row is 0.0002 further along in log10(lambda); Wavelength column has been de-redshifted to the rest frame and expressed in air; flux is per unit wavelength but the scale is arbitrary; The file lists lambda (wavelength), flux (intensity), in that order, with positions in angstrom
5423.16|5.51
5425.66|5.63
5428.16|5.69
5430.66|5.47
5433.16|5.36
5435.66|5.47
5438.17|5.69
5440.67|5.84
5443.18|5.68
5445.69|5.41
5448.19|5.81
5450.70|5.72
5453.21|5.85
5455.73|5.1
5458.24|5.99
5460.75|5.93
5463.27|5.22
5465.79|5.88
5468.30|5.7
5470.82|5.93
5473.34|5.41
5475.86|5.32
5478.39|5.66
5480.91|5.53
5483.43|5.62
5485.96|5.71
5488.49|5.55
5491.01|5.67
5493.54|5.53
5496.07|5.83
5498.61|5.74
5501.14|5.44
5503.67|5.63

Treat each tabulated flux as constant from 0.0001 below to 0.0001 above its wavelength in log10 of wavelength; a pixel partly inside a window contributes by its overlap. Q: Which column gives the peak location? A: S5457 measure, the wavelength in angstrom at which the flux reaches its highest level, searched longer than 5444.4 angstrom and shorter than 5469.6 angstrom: 5458.24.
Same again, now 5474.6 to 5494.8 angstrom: 5485.96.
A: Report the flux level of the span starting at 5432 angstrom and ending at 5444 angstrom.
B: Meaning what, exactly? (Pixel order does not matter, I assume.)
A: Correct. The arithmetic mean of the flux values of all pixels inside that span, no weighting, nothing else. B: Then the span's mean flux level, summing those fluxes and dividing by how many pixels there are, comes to 5.61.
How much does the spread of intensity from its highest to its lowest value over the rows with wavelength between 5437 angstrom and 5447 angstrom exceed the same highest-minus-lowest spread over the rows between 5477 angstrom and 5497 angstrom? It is 0.1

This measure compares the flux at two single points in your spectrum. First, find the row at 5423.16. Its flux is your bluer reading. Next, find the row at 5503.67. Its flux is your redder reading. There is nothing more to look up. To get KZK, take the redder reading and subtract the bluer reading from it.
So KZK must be 0.12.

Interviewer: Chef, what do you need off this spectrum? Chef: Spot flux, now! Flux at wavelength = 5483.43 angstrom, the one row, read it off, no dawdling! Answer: 5.62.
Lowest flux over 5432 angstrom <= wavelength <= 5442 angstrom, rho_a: 5.36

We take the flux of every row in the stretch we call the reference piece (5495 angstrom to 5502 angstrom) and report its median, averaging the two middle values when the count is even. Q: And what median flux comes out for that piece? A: 5.74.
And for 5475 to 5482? 5.53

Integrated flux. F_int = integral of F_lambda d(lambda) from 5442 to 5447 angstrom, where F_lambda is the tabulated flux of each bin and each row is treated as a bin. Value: 28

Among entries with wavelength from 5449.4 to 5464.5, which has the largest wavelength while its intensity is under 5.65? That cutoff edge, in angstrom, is 5463.27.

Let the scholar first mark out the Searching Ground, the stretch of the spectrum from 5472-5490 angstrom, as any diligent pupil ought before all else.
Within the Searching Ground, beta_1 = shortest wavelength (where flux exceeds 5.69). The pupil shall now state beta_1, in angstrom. 5485.96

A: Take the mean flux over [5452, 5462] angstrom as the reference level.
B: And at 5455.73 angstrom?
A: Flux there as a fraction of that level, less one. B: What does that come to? -0.108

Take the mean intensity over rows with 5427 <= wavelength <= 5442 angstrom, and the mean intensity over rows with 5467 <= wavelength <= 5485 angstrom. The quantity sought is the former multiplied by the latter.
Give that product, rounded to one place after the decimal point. 31.3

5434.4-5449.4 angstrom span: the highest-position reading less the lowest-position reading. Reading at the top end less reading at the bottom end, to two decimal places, 0.34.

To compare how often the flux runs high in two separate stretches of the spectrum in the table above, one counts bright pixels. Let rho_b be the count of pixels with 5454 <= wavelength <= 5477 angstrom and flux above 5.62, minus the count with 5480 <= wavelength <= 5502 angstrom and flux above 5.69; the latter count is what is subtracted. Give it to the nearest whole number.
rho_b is 2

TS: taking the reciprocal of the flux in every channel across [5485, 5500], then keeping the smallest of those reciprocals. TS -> 0.172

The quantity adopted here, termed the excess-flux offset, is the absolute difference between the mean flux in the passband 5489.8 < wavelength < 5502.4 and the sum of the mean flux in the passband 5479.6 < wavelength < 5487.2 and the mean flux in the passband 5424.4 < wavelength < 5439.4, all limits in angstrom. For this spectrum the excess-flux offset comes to 5.53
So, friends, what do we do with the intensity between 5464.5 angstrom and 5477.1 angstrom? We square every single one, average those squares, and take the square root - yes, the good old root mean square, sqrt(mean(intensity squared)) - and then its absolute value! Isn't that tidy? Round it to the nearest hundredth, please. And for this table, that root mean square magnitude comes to 5.65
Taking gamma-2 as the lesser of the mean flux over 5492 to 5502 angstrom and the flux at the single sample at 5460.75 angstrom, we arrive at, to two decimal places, 5.64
